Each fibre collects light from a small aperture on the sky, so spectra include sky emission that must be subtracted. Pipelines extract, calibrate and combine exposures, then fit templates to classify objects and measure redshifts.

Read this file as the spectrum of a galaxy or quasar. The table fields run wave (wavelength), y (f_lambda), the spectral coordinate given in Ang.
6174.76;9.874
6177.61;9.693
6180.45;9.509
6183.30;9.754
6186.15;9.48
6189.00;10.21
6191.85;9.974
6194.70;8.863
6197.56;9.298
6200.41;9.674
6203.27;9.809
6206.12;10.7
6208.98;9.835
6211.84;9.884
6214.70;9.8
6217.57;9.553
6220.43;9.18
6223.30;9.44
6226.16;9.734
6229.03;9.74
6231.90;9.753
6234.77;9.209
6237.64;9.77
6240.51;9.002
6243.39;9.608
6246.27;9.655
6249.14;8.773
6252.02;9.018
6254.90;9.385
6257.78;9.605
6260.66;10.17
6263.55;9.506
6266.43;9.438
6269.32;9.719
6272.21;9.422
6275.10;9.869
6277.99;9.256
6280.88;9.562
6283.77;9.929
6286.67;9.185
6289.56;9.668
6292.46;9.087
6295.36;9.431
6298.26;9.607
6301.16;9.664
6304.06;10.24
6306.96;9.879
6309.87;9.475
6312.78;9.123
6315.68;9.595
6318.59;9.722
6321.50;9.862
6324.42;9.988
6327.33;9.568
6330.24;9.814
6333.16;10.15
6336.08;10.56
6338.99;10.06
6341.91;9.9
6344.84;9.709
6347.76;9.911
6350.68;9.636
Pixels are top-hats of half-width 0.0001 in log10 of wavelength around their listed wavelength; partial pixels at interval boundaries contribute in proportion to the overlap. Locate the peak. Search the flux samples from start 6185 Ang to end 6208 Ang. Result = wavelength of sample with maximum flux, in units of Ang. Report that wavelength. 6206.12 Ang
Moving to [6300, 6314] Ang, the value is 6304.06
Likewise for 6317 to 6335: 6333.16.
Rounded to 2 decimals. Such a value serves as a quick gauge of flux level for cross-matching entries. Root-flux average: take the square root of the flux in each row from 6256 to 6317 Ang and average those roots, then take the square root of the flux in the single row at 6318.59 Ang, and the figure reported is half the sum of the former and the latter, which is 3.11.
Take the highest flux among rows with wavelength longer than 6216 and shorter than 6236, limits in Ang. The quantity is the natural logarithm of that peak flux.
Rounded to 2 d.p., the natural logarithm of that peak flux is 2.28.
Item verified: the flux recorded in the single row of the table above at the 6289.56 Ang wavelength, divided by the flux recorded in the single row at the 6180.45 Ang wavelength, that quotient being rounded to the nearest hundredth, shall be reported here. 1.02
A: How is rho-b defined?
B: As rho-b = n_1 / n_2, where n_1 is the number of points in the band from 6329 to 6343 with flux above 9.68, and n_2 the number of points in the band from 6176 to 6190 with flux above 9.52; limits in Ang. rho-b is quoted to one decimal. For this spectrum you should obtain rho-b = 1.7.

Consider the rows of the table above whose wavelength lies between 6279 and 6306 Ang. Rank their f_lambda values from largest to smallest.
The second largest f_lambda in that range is 9.929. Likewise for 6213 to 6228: 9.734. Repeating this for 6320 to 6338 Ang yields 10.15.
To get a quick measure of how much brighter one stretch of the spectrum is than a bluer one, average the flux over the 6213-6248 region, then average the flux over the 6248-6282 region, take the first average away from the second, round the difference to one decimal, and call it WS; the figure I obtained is -0.1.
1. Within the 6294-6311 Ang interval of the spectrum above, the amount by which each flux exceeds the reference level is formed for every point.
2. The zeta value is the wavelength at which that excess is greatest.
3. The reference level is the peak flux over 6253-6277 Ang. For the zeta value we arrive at 6304.06 Ang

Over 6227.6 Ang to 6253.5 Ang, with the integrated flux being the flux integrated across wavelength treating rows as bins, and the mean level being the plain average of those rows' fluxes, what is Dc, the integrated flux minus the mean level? 234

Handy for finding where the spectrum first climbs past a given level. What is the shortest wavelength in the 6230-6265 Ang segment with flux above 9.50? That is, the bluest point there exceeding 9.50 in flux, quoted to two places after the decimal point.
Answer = 6231.90 Ang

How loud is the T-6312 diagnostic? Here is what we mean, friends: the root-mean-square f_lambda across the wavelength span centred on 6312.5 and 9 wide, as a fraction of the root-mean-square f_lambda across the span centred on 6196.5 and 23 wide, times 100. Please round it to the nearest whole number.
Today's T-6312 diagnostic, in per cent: 96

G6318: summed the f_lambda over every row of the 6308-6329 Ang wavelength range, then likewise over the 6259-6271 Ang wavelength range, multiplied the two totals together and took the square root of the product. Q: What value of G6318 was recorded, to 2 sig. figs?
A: 51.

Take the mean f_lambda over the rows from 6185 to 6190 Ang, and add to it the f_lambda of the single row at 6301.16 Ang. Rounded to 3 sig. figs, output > 19.5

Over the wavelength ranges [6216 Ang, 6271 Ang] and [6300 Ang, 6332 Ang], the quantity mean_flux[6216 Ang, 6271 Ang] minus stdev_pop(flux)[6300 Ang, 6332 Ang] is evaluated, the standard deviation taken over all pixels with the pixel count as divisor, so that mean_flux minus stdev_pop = 9.21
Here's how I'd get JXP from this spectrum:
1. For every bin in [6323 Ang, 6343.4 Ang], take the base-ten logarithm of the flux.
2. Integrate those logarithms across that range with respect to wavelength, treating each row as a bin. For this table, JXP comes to 20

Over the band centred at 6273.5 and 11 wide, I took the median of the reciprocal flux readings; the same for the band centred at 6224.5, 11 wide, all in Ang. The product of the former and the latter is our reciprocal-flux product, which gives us 0.0109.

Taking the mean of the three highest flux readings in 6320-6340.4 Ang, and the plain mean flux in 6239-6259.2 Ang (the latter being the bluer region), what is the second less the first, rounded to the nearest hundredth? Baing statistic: -0.96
